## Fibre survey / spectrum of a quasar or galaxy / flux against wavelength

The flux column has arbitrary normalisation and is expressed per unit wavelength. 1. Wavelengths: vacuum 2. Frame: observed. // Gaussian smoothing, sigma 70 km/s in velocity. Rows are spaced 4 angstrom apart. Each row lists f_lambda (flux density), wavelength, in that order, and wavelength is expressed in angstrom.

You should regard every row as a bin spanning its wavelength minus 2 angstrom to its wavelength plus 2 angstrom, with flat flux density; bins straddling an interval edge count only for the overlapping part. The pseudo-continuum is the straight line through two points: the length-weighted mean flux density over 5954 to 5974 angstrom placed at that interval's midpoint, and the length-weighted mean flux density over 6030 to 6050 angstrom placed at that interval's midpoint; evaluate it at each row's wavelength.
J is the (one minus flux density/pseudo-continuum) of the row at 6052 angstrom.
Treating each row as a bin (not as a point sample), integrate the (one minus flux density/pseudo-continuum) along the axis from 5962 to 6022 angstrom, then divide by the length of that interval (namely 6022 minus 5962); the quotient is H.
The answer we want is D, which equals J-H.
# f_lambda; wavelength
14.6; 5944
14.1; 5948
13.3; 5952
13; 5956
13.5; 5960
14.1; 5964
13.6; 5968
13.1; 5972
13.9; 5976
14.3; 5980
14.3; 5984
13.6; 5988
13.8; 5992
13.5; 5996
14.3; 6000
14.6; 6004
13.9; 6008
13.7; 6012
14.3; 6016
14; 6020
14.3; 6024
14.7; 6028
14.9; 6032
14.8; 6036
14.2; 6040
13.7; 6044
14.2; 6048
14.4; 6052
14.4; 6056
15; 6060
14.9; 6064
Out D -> 0.017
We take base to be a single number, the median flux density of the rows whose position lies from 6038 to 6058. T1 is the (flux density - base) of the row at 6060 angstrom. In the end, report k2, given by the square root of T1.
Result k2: 0.89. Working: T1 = 0.8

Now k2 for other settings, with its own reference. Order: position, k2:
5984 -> 0.32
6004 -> 0.63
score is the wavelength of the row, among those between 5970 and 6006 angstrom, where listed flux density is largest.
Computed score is 6004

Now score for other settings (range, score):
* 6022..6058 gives 6032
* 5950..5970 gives 5964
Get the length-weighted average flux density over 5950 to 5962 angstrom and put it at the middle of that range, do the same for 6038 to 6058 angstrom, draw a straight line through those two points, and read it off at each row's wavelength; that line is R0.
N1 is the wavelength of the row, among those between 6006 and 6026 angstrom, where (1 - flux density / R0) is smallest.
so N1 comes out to 6016 angstrom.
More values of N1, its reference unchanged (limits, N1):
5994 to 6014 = 6004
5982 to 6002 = 5984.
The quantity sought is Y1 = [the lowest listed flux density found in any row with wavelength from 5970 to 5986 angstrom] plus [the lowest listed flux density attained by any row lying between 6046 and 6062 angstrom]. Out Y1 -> 27.3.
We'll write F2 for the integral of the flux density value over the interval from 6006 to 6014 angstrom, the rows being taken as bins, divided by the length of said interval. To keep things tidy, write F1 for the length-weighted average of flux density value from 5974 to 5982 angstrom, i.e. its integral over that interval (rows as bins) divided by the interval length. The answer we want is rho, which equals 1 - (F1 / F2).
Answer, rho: -0.02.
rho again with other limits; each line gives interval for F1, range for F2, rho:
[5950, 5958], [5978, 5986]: 0.08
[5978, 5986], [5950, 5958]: -0.09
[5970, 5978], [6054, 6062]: 0.08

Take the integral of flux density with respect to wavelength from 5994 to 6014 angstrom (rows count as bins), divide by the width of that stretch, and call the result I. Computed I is 14.0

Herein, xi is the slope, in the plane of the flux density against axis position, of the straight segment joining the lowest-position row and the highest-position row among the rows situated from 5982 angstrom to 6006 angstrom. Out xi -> 0.0150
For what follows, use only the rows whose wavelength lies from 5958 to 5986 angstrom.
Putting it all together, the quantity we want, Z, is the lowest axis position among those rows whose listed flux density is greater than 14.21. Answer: 5980 angstrom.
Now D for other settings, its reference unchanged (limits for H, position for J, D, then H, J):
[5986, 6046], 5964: -0.042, -0.0055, -0.048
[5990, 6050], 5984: -0.039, -0.0050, -0.044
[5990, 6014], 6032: -0.040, -0.0041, -0.044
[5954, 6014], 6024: -0.001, -0.0085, -0.009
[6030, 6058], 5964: -0.050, 0.0024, -0.048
